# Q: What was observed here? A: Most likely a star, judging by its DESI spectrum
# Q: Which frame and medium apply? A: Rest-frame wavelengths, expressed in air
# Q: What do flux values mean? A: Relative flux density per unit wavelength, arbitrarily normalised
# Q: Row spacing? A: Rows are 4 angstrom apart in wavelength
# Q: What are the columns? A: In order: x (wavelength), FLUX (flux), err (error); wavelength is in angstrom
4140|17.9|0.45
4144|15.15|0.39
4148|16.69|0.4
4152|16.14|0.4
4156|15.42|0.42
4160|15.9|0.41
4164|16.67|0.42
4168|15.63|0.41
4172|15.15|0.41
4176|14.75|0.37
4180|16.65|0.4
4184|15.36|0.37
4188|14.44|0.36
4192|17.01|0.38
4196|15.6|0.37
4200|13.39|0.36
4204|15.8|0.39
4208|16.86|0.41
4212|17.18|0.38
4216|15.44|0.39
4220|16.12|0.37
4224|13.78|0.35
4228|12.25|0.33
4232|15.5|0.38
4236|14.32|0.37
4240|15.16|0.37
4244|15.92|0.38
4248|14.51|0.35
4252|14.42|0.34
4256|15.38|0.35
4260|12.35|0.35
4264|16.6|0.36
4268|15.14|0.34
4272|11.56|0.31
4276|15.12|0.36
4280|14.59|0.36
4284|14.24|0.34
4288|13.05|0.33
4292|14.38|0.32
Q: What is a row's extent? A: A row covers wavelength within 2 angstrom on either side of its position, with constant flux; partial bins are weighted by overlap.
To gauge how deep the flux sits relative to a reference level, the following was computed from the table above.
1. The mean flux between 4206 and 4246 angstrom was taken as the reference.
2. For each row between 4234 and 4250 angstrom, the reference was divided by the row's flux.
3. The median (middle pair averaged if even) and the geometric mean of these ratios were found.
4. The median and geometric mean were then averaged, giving 1.02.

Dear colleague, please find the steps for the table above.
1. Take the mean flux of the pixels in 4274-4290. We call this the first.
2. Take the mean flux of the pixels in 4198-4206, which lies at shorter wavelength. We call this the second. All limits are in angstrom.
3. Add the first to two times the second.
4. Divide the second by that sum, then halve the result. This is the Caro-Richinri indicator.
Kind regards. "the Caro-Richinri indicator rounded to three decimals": 0.168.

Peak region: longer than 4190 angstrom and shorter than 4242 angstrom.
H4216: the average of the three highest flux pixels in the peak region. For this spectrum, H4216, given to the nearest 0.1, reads 17.0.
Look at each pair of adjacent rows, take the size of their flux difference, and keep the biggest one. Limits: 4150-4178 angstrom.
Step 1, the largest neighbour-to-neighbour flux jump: 1.0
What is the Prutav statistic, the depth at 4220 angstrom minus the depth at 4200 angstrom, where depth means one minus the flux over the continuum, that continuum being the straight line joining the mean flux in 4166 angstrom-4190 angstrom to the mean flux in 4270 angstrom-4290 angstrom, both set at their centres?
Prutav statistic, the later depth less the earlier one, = -0.21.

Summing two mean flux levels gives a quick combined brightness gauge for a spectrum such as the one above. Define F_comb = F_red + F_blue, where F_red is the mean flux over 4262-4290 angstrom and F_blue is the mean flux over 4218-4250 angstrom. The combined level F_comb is 29.0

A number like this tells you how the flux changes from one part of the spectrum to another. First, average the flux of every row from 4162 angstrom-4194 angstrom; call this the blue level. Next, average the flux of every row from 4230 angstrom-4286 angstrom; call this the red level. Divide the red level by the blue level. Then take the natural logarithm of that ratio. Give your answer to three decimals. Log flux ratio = -0.071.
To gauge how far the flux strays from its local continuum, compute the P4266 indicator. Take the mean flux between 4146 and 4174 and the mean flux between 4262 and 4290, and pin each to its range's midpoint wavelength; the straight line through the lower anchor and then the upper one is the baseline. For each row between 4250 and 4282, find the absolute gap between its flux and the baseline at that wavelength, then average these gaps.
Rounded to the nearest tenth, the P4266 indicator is 1.2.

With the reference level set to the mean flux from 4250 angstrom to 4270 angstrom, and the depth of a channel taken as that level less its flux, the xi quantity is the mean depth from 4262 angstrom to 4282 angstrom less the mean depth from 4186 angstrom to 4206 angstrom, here 0.65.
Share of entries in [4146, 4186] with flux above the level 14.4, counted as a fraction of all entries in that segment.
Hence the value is 1.00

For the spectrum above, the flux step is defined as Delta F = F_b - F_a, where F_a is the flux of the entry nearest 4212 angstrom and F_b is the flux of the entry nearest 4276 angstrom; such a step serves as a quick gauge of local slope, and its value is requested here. -2.1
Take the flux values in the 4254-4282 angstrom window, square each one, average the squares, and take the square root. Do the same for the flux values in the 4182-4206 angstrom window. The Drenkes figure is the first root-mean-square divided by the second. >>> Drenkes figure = 0.95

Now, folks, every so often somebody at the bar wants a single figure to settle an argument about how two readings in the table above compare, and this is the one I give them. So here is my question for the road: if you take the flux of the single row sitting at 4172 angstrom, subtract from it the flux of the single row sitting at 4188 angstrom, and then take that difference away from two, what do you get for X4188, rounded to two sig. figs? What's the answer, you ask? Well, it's 1.3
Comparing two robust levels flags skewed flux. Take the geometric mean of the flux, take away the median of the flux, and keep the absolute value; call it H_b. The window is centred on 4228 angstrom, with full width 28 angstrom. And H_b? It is 0.56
